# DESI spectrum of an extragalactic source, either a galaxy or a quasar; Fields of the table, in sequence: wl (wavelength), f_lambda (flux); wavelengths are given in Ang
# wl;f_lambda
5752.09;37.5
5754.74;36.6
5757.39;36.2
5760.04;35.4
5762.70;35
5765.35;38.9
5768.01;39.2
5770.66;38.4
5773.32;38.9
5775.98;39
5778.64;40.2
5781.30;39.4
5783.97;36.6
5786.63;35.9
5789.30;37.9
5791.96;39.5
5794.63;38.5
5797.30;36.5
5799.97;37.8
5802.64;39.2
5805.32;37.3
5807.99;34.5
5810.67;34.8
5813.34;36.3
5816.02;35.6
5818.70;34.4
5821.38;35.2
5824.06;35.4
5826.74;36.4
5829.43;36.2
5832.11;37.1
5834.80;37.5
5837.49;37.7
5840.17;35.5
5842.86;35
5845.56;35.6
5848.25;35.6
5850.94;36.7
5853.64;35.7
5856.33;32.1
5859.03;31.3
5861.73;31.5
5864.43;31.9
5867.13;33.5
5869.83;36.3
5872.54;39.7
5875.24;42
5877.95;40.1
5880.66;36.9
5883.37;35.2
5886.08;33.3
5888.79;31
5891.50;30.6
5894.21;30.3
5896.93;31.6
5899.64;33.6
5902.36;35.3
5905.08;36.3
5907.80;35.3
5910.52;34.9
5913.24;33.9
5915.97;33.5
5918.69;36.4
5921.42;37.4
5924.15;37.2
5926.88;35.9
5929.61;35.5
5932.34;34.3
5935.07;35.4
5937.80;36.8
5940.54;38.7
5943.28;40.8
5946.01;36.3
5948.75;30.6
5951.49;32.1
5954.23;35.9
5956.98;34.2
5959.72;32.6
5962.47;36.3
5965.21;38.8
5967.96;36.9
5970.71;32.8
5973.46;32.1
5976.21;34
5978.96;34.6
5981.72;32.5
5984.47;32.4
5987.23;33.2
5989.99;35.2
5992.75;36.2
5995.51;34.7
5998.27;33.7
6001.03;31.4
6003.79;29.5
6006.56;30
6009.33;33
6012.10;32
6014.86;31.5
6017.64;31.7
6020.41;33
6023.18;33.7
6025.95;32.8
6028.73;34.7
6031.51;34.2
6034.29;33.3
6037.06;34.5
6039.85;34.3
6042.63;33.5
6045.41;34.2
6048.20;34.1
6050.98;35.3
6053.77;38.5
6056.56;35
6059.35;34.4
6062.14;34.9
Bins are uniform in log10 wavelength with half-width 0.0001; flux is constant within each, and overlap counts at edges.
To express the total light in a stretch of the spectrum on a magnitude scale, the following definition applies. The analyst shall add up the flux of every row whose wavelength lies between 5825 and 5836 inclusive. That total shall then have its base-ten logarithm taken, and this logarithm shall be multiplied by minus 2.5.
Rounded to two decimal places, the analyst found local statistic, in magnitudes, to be -5.42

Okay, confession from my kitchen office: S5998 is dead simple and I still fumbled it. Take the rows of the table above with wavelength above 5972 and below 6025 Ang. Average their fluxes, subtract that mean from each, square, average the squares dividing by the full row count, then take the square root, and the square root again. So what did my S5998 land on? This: 1.29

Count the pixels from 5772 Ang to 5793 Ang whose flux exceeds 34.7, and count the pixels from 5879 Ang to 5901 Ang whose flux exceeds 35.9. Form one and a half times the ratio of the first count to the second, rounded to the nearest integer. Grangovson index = 12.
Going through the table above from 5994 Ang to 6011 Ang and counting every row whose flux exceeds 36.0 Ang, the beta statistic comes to 0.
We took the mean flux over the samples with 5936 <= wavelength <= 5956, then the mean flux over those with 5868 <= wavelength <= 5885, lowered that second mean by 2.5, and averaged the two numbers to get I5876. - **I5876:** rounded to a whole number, 36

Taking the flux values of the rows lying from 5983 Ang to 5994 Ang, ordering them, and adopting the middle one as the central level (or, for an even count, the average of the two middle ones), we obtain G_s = 34.2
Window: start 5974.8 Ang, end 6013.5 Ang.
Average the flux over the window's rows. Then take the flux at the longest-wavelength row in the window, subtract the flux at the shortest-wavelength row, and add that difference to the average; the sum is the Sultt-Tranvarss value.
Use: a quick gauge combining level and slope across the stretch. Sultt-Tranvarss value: 31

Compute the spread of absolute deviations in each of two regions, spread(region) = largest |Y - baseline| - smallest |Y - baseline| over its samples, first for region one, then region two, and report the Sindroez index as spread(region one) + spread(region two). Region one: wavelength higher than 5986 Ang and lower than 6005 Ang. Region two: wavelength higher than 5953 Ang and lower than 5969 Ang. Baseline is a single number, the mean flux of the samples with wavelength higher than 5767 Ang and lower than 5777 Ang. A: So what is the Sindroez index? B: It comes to 12.9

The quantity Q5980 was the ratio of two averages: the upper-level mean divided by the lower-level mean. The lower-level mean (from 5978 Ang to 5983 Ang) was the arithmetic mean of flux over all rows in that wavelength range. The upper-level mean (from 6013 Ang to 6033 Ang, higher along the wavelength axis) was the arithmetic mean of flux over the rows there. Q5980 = 0.99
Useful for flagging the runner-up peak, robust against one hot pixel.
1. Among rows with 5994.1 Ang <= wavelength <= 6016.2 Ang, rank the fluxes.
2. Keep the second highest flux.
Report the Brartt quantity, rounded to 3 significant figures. 33.7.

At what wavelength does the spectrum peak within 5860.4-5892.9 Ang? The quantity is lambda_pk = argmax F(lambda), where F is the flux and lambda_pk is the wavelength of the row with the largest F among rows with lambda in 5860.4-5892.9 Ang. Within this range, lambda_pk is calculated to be 5875.24 Ang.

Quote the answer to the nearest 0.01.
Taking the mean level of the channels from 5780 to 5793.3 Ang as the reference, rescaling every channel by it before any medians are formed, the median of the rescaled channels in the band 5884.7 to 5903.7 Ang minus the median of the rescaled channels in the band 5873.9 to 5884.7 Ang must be -0.18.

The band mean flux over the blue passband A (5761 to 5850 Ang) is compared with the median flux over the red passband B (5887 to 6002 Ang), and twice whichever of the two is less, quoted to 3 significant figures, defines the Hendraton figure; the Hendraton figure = 69.3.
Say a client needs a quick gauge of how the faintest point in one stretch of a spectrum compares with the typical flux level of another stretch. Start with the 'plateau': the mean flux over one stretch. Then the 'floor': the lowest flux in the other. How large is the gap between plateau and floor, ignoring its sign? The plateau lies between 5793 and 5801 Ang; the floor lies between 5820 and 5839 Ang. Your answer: 2.4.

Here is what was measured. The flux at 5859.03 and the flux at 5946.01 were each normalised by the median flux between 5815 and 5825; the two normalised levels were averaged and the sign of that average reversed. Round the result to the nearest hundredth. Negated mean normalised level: -0.96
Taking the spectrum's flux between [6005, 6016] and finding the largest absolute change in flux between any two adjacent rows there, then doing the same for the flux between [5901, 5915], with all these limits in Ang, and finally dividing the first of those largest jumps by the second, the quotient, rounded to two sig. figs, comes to 3.0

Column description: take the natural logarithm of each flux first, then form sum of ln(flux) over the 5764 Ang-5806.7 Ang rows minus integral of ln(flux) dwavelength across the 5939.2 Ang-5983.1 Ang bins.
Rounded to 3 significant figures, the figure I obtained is -97.6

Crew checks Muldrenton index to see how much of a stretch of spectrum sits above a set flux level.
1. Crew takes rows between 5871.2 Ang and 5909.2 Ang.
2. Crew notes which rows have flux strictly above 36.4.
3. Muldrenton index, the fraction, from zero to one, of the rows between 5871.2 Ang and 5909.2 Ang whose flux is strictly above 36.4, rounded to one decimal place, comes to 0.3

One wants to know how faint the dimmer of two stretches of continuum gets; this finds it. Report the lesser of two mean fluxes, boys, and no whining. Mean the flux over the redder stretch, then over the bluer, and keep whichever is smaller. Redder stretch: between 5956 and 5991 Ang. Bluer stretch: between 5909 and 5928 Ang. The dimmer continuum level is 34.3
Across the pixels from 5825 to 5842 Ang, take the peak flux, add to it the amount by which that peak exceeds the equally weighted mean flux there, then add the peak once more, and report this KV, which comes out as 76.4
